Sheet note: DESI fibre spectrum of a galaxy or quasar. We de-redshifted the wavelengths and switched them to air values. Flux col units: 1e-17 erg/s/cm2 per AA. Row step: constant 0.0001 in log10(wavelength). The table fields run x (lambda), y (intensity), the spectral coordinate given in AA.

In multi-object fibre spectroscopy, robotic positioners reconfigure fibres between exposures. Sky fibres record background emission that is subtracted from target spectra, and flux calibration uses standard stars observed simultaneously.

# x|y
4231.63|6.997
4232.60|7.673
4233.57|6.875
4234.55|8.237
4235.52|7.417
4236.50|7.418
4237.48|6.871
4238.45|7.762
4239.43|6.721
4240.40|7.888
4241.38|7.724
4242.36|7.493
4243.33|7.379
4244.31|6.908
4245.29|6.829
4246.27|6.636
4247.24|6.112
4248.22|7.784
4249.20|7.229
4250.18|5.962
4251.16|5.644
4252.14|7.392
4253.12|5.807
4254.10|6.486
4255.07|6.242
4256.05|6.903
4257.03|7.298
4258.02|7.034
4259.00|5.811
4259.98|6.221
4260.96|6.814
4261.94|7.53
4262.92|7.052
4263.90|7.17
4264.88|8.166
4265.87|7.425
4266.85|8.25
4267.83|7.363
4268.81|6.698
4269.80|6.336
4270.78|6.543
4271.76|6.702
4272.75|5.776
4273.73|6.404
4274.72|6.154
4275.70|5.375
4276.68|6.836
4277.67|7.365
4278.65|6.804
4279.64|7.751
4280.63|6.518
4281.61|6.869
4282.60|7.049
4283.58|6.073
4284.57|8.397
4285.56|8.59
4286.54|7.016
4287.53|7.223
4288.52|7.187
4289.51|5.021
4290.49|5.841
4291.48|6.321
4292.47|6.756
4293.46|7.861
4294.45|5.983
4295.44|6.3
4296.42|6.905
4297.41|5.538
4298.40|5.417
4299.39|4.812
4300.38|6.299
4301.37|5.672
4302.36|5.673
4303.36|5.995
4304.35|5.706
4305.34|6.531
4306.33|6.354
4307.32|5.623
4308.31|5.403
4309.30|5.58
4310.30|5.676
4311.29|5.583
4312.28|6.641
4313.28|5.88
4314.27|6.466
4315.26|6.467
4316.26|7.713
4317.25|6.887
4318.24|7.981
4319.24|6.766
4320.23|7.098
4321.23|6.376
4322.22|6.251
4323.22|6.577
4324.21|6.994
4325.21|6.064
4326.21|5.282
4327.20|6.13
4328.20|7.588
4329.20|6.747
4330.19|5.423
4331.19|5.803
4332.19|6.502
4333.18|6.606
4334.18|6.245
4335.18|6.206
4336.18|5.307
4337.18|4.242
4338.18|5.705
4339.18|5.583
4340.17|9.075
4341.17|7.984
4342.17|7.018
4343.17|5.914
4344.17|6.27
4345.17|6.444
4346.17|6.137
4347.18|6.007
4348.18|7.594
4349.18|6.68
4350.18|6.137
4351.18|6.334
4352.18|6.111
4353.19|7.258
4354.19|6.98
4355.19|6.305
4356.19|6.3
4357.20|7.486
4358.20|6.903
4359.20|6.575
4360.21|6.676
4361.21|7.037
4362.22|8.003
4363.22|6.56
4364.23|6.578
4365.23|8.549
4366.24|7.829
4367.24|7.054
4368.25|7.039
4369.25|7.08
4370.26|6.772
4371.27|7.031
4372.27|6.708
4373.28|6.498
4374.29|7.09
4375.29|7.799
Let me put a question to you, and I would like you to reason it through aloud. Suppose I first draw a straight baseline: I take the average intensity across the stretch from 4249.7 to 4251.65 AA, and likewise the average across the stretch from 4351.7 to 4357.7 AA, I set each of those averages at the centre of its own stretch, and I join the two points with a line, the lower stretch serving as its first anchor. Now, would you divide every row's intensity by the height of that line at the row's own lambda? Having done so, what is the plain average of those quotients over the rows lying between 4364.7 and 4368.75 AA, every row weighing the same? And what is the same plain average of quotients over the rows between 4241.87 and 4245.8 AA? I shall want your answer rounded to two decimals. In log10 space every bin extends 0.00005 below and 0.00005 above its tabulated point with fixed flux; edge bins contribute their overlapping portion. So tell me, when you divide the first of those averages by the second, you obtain 0.89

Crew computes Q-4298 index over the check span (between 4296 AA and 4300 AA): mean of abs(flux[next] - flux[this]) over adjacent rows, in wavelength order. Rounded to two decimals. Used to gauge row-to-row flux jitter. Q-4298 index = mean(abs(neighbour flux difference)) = 0.70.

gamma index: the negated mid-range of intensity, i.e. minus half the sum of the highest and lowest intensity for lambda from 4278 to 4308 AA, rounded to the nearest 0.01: -6.70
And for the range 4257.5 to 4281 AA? -6.81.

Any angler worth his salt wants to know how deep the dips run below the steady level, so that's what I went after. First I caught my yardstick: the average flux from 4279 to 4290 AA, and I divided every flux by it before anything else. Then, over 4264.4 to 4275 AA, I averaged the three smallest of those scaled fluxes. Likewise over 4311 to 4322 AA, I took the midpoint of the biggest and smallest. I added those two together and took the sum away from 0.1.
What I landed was -1.72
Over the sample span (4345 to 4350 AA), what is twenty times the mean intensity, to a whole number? 131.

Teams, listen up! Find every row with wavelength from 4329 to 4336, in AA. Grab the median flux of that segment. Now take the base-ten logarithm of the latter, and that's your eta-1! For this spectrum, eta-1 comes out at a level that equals 0.796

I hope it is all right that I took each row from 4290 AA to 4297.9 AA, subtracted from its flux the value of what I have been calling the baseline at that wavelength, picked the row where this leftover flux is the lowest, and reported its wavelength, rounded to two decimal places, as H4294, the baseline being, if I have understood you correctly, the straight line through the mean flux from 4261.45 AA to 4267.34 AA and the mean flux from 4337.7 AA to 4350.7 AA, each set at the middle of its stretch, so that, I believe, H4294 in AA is 4297.41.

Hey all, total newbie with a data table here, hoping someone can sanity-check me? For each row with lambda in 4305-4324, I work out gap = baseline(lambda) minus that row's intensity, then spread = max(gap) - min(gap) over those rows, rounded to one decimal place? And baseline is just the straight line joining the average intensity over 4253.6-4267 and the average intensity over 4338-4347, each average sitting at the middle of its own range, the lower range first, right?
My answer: 2.6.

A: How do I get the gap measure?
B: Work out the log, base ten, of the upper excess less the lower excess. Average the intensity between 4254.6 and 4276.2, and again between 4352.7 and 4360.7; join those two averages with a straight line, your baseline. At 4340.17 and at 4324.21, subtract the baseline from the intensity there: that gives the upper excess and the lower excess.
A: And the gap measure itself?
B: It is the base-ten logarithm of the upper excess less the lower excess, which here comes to 0.32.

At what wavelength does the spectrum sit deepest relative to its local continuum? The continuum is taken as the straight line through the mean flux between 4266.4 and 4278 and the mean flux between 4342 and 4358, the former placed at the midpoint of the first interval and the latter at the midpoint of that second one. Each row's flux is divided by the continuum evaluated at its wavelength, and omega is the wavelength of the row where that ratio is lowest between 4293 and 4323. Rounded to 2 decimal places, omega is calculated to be 4299.39 AA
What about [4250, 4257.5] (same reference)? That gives 4251.16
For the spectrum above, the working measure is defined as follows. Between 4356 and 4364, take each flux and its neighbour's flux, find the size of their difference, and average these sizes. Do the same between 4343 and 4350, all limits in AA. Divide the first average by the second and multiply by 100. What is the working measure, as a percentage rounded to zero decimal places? 123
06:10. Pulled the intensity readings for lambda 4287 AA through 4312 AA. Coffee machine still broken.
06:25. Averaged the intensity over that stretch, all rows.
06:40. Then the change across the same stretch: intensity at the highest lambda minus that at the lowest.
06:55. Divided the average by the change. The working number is -4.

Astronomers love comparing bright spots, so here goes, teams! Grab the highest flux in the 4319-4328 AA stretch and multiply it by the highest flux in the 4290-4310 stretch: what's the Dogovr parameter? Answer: 56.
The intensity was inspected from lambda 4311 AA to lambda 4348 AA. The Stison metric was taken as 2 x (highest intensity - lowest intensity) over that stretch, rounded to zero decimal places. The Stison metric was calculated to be 10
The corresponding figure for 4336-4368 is 10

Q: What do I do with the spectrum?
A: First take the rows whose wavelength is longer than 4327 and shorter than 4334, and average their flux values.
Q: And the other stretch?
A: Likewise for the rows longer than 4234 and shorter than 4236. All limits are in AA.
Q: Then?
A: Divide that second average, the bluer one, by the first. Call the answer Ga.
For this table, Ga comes 1.22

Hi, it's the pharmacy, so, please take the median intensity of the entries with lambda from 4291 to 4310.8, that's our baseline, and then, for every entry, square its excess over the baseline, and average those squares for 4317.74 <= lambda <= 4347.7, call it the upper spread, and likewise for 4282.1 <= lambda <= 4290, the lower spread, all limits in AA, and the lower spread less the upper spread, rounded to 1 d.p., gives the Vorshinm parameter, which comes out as 1.5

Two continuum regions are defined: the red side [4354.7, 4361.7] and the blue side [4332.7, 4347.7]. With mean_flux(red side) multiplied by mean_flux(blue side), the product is 43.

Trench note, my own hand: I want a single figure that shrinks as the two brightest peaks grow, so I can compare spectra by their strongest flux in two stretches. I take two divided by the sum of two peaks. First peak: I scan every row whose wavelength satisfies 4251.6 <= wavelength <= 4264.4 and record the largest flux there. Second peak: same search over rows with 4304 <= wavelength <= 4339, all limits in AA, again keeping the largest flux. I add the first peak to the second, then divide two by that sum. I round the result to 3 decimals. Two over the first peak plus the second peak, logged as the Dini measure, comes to 0.129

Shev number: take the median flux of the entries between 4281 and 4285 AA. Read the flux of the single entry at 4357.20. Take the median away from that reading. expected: 0.5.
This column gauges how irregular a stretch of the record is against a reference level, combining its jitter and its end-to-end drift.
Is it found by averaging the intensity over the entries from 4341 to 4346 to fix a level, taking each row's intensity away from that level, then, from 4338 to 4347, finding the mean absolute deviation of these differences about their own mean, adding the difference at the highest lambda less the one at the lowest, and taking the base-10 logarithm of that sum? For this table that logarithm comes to -0.33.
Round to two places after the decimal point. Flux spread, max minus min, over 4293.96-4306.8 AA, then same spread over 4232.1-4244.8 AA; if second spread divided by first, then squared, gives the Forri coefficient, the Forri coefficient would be 0.52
